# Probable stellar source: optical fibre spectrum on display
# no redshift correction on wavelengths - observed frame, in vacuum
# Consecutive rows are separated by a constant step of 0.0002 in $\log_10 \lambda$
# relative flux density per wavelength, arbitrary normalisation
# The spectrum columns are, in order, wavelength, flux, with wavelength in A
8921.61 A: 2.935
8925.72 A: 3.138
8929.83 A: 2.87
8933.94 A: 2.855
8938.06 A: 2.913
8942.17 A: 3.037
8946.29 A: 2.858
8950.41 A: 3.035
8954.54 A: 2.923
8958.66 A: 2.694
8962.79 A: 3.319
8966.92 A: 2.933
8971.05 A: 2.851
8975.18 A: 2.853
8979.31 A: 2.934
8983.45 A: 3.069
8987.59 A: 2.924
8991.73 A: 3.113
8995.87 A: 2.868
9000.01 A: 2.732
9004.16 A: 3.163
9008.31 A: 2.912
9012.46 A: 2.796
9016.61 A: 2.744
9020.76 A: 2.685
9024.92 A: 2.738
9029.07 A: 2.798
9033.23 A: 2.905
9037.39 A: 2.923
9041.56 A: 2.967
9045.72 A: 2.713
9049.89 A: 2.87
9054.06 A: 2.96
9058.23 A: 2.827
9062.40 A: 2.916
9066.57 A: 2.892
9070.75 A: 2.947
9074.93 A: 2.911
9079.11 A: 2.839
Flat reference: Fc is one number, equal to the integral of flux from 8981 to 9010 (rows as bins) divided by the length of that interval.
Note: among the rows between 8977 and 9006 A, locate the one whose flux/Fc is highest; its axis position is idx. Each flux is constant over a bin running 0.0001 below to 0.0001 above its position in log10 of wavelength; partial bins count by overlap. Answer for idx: 9004.16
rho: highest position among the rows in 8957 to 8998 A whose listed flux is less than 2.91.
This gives 8995.87 A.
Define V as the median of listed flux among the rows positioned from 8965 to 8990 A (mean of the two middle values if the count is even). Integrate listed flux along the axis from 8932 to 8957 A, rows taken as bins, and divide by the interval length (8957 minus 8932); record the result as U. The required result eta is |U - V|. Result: 0.00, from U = 2.93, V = 2.93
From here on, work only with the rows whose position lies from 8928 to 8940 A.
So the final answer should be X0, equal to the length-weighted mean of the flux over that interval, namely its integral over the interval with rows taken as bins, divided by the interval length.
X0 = 2.88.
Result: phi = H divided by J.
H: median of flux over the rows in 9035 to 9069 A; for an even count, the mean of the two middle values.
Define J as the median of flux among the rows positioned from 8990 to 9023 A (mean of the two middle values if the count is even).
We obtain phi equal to 1.03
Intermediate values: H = 2.90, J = 2.83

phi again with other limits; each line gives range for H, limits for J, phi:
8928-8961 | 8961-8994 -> 0.99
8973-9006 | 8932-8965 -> 1.00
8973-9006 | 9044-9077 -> 1.01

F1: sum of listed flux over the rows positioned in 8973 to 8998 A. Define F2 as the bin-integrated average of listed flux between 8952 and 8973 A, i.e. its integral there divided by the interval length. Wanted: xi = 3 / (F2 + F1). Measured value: 0.145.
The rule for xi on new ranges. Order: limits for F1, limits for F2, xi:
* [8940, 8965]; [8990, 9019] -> 0.144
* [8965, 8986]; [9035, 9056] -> 0.171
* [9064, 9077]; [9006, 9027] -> 0.260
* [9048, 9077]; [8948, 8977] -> 0.129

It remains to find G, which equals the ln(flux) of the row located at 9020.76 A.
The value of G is 0.99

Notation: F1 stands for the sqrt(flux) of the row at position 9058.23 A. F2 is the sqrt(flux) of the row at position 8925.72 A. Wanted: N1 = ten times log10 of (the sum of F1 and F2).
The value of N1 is 5.38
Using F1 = 1.68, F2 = 1.77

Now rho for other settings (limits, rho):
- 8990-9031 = 9029.07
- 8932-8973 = 8971.05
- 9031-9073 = 9066.57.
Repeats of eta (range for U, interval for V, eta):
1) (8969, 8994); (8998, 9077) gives 0.07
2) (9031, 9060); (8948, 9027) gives 0.03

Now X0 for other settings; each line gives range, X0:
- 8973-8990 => 2.95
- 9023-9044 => 2.87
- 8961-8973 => 3.03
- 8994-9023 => 2.84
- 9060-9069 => 2.90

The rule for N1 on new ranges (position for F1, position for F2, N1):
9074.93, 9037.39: 5.33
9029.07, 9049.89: 5.27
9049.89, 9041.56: 5.34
